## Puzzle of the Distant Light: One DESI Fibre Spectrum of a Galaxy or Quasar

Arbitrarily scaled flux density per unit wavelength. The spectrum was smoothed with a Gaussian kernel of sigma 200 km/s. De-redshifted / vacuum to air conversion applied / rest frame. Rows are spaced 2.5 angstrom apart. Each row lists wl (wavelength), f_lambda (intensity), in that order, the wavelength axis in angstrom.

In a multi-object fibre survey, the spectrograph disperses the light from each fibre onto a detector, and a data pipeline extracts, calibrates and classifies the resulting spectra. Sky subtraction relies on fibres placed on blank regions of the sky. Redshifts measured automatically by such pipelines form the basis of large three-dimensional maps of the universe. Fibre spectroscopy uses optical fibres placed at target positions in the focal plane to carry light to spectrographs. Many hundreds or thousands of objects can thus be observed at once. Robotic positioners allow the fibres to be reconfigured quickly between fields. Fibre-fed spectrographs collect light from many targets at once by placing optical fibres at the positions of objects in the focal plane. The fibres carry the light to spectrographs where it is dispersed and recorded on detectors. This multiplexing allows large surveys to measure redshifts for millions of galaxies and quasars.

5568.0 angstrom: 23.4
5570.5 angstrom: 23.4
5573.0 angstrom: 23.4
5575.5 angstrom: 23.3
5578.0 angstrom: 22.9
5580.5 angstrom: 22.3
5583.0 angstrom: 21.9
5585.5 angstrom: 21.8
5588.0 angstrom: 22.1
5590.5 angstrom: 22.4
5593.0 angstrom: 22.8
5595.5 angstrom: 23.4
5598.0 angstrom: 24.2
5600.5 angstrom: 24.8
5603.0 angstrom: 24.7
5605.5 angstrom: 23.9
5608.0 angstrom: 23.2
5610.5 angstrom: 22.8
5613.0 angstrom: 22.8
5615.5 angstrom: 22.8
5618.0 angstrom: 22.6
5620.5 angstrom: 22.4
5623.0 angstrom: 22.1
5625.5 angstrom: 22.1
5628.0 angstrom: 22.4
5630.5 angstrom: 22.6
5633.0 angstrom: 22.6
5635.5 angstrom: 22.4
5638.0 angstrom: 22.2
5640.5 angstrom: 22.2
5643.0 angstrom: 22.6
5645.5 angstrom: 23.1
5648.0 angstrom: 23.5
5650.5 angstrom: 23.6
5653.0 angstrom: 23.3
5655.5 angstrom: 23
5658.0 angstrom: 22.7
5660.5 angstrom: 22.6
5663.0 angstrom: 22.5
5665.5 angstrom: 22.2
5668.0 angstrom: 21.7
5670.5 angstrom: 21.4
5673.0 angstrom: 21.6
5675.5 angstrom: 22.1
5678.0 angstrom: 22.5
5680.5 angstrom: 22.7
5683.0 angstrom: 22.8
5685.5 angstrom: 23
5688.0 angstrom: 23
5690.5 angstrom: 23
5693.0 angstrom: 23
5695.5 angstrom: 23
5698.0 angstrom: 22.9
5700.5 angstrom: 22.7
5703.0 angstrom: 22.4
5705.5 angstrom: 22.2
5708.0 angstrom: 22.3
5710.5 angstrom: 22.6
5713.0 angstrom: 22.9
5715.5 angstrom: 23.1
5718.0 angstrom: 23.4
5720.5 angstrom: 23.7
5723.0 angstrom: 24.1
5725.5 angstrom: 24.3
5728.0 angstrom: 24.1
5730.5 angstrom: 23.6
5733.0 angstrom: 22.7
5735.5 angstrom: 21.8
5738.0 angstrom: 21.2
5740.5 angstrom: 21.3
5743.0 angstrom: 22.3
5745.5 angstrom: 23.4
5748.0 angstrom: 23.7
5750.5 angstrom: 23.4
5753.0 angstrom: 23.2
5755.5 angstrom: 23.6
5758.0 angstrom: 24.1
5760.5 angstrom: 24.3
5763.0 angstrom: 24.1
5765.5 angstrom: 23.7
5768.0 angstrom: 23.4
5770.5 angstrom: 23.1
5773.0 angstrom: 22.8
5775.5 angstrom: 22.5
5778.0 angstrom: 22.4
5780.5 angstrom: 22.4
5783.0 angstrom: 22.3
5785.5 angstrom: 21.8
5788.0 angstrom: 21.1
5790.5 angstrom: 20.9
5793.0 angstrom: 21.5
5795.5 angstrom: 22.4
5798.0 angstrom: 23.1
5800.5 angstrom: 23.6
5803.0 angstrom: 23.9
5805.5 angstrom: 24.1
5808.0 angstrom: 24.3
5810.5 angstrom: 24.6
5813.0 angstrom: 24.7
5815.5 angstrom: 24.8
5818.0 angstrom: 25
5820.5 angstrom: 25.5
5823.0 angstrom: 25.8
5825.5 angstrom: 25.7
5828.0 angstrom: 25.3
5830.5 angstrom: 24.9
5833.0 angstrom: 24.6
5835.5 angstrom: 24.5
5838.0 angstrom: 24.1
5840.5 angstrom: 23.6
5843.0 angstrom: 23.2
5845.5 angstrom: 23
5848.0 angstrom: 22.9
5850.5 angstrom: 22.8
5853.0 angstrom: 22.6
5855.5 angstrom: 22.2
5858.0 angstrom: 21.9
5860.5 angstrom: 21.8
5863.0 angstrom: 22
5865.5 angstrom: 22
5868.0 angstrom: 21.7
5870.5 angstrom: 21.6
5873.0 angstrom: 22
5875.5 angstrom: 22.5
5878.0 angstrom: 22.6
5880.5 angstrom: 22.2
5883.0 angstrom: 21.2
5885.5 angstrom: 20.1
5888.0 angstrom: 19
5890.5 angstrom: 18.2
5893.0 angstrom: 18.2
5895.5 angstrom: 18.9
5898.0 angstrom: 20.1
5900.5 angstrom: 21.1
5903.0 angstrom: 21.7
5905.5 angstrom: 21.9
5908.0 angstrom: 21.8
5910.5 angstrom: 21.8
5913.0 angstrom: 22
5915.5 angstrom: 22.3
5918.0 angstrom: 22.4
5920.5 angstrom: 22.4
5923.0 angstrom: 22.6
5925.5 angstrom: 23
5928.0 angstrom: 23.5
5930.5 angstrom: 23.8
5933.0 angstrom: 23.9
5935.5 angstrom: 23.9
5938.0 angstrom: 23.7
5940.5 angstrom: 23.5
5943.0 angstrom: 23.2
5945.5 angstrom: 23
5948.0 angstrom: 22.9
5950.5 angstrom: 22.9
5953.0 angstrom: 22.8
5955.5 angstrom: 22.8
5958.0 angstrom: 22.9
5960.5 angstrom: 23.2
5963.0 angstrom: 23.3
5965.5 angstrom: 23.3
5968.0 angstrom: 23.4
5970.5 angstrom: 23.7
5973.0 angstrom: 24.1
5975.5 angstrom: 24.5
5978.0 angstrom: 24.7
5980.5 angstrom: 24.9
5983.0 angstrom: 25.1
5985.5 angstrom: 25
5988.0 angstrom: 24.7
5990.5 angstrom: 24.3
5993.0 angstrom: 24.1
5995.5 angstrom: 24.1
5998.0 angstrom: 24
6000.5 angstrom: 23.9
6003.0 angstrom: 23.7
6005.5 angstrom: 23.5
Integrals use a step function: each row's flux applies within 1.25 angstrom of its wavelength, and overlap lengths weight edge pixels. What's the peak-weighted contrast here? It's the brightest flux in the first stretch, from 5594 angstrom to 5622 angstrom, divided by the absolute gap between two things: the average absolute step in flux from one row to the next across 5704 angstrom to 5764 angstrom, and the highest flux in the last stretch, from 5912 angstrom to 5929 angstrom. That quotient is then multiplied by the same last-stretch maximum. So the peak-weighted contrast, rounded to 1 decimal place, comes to 25.2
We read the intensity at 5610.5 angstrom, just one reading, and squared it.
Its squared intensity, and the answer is 520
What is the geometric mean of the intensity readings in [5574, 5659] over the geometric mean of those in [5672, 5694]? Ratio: 1.01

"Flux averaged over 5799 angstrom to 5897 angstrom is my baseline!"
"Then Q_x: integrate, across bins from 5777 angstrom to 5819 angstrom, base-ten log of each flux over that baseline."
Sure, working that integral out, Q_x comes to 0.2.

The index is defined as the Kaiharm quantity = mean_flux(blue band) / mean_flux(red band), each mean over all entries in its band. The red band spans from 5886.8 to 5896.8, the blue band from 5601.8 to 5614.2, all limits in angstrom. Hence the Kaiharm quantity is 1.26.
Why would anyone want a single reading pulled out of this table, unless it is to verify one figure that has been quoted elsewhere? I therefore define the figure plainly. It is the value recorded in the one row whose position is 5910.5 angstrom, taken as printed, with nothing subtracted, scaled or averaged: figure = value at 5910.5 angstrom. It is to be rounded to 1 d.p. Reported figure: 21.8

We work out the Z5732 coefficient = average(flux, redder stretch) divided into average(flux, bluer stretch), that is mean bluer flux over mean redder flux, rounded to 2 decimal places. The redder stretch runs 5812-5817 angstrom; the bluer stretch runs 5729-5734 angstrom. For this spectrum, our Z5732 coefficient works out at 0.94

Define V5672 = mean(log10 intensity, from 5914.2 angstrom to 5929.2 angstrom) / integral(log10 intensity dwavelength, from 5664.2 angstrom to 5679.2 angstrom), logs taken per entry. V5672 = 0.0674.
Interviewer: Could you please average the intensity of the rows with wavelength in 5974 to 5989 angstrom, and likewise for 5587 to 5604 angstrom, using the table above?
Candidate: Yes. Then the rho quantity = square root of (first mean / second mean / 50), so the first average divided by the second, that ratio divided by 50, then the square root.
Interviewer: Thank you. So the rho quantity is 0.145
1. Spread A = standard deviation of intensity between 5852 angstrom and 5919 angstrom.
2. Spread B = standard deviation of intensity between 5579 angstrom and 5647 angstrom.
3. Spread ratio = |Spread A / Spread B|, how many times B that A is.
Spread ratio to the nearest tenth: 1.7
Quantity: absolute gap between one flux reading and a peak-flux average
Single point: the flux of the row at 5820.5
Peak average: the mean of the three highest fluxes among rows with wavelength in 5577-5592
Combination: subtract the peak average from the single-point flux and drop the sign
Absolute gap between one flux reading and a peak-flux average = 2.97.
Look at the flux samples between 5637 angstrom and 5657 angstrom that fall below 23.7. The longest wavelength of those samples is 5655.5 angstrom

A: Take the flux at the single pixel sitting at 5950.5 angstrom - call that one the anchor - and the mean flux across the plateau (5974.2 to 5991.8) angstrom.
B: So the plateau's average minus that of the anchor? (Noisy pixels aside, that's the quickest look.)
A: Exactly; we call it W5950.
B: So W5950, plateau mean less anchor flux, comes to 1.84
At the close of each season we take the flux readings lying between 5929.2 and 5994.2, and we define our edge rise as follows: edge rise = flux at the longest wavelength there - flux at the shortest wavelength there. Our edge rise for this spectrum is 0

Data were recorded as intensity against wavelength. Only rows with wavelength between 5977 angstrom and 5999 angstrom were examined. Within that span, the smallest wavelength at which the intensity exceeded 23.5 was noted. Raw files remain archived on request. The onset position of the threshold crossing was 5978.0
